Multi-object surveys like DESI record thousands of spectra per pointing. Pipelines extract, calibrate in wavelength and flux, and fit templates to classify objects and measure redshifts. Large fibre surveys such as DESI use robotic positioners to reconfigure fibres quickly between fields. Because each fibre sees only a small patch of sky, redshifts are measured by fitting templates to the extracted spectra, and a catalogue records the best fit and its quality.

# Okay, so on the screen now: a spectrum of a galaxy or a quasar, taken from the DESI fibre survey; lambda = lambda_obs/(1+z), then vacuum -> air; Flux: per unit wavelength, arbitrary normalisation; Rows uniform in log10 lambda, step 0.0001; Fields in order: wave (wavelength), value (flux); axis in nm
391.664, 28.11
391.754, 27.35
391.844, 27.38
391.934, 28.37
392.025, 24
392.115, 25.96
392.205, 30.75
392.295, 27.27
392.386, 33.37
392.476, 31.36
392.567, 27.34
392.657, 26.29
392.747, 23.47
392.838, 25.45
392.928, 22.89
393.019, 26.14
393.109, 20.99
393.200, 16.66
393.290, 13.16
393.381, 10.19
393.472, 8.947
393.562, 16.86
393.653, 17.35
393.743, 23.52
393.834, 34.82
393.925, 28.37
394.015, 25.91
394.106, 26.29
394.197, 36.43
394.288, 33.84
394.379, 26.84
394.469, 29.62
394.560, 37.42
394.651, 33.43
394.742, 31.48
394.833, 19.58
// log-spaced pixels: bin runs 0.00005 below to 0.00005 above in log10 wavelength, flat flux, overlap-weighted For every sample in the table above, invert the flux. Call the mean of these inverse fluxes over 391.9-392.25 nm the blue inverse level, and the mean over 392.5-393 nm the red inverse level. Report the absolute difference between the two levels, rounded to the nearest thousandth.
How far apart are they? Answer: 0.003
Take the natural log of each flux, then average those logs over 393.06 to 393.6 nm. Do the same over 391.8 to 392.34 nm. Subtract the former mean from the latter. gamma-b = 0.67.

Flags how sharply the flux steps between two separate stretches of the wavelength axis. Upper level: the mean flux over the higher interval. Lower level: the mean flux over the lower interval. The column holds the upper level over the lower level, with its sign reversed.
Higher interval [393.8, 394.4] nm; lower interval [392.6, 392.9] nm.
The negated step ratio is -1.21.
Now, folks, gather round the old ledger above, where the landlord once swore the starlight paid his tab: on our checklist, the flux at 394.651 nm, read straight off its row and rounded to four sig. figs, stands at 33.43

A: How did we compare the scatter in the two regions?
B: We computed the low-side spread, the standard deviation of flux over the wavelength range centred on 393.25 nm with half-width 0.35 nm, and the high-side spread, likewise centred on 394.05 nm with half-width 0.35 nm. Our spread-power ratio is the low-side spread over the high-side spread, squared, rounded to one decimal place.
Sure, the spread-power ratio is 1.6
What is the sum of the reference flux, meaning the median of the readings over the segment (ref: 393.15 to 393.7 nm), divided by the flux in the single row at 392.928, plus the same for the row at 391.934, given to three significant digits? 1.18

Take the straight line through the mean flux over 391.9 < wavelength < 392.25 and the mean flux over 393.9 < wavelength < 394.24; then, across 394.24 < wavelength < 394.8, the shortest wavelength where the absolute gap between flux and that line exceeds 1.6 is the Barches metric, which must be 394.288 nm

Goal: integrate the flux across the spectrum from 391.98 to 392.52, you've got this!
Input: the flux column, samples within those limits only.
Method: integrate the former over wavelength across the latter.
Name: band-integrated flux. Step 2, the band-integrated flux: 16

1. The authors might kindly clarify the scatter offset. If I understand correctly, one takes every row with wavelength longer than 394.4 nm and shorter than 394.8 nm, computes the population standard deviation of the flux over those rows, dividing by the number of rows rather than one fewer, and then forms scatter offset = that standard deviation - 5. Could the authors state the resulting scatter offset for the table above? -2.11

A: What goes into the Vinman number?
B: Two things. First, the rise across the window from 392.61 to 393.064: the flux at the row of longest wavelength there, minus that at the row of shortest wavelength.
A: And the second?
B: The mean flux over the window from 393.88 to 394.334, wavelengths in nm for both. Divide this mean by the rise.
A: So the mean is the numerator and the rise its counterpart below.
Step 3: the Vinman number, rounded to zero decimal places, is -201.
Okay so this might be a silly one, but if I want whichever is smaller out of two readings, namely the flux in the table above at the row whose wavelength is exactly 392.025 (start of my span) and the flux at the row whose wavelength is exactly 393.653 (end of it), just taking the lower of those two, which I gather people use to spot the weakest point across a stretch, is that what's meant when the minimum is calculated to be 17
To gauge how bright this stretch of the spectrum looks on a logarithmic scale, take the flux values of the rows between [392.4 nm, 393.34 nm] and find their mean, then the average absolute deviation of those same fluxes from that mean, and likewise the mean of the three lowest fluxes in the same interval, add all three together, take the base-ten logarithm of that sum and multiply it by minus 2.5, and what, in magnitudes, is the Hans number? -4.12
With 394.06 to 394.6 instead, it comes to -4.51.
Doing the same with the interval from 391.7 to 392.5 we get -4.38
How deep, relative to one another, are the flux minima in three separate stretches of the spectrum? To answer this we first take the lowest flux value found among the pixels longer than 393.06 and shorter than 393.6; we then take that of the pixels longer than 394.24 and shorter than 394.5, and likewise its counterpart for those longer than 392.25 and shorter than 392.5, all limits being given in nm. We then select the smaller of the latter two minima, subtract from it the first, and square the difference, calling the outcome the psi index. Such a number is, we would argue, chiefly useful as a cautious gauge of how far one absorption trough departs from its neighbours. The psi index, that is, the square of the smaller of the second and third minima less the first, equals 320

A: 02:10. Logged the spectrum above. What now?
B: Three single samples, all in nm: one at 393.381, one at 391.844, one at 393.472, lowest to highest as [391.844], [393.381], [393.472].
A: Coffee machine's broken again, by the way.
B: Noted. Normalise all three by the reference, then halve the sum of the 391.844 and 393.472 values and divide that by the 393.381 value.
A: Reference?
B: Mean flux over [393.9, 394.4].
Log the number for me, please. 1.8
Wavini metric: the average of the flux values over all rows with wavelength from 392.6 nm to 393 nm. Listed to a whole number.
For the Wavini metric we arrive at 25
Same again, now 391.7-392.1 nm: 27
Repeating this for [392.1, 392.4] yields 29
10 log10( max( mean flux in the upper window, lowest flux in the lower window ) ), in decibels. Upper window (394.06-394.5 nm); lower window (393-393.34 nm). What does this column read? 14.9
